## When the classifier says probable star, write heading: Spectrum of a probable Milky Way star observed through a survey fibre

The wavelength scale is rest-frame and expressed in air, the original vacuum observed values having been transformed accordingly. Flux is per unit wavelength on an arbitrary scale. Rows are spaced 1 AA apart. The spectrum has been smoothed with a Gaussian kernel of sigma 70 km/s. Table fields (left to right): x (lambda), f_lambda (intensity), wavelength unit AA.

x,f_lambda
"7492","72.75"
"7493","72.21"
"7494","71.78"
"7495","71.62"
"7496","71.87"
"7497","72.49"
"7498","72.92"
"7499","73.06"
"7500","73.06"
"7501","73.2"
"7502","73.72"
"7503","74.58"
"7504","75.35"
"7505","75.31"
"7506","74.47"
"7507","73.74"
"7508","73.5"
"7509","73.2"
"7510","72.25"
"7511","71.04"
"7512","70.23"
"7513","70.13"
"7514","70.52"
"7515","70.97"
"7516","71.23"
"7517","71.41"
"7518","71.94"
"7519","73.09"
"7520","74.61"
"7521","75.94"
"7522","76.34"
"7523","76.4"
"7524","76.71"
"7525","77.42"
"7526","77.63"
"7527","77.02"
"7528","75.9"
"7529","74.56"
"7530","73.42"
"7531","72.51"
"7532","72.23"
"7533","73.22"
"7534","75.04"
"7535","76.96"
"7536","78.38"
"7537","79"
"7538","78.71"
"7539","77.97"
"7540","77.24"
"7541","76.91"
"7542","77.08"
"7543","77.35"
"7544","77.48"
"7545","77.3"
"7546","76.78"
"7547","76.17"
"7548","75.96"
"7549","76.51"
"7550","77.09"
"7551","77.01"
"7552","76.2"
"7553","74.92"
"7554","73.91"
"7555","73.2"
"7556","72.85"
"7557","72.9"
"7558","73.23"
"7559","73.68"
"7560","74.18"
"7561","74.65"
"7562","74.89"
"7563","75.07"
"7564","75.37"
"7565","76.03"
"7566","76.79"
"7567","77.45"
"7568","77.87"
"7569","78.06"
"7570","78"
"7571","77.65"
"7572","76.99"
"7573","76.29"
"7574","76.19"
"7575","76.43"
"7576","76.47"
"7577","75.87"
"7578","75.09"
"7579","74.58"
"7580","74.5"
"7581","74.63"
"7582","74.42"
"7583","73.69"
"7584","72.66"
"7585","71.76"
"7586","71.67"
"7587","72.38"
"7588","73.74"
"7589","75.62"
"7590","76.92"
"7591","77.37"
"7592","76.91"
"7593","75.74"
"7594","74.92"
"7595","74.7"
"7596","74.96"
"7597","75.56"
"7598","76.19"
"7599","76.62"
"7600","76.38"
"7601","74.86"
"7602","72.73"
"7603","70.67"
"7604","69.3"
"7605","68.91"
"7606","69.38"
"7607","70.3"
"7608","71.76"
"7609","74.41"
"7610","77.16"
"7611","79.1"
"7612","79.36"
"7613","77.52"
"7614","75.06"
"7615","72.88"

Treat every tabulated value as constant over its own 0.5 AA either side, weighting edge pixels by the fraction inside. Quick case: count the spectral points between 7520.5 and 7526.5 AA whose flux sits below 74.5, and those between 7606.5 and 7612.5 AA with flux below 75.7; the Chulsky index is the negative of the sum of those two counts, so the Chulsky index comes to -3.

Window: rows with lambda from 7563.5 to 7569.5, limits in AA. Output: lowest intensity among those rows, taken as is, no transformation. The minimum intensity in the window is 75.37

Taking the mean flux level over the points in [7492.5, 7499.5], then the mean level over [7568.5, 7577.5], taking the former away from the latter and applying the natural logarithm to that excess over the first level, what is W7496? 1.53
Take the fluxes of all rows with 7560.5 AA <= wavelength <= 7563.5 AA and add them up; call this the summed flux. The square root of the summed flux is 14.99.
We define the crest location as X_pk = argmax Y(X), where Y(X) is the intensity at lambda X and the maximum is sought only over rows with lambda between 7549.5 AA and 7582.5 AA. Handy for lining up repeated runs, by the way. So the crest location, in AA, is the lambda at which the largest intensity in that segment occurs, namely 7569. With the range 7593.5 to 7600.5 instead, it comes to 7599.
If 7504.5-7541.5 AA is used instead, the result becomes 7537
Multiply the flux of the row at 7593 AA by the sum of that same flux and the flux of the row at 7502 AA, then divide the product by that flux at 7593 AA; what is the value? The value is 149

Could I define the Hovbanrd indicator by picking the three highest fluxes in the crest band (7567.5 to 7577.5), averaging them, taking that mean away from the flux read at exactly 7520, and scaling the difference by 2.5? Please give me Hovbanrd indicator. -8.4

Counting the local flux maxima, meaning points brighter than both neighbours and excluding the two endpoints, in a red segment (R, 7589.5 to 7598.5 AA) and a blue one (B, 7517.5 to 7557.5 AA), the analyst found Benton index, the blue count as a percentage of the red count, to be 400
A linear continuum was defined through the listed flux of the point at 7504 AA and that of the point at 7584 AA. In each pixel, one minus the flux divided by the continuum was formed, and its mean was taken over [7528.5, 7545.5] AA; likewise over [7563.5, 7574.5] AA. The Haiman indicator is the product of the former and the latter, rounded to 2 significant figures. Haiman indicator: 0.0014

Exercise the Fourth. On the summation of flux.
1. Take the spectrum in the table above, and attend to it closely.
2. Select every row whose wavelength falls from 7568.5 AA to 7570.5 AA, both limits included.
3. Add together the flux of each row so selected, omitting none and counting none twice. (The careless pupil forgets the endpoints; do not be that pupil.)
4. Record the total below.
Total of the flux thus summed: 156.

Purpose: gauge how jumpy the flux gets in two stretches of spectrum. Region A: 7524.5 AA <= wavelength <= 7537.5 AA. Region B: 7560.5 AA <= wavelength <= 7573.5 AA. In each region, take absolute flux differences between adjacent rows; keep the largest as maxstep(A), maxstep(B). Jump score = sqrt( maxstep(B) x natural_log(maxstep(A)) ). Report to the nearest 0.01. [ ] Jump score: 0.70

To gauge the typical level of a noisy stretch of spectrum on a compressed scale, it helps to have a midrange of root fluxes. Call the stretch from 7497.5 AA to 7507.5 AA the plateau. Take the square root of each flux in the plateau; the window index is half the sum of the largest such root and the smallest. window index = 8.61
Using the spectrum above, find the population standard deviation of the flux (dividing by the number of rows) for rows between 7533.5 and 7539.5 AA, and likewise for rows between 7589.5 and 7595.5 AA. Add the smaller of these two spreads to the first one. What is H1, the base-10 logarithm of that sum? 0.38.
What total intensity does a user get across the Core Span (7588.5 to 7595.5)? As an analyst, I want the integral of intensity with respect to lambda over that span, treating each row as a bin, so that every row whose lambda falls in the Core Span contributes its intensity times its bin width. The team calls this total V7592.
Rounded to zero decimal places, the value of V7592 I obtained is 532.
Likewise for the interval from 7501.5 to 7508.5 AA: 521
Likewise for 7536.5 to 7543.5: 544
